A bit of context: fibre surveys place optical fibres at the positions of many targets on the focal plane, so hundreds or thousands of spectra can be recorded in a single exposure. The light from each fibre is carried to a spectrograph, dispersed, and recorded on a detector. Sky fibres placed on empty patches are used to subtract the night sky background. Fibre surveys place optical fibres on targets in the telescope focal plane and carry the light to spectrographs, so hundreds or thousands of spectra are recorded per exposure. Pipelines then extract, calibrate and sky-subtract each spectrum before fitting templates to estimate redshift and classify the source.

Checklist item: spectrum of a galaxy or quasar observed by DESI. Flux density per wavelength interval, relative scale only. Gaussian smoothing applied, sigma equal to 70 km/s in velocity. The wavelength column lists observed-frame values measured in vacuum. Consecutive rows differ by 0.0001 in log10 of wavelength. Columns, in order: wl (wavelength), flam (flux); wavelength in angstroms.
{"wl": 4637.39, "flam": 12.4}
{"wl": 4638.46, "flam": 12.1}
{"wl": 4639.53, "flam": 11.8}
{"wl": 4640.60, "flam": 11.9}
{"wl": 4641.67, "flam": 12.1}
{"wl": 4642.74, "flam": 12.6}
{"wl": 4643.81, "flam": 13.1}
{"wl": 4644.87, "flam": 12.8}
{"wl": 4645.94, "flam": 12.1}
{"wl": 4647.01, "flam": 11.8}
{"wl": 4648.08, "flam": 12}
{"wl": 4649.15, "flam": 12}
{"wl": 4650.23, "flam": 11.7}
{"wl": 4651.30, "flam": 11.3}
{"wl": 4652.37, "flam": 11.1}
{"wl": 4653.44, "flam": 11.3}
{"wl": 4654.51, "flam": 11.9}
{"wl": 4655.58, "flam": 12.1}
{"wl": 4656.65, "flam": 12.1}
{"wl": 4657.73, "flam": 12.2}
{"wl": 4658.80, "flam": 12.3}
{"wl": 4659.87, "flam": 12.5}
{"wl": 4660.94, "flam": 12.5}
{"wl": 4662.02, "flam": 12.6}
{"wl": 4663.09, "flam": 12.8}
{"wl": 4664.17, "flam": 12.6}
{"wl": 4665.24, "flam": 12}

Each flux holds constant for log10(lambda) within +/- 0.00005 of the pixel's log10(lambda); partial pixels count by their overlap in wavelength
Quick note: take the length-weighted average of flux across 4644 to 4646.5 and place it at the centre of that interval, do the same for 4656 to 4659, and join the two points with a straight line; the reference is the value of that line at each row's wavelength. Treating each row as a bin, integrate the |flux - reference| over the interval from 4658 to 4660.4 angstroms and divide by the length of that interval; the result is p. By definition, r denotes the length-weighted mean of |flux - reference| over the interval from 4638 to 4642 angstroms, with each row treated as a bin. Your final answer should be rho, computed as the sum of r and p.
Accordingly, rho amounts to 1.04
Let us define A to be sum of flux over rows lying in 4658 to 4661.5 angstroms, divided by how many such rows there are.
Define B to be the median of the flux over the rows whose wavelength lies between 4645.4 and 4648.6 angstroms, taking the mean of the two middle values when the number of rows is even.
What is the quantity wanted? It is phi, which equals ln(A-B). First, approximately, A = 12.4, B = 12.0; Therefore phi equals -0.84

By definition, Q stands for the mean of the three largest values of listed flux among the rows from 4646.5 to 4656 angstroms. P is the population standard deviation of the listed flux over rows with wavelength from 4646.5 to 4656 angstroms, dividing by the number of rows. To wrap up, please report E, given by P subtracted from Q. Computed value 11.7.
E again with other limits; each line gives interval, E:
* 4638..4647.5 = 12.4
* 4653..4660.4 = 12.0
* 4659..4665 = 12.6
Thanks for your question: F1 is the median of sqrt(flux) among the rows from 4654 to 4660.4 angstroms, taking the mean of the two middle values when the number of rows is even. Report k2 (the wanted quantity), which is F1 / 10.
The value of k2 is 0.349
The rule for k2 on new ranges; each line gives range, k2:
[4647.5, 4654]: 0.339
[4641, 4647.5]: 0.351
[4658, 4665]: 0.354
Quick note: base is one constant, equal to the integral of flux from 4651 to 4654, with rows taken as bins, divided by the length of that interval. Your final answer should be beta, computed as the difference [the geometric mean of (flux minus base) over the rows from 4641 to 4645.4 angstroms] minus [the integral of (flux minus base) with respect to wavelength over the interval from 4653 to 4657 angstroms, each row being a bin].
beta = -1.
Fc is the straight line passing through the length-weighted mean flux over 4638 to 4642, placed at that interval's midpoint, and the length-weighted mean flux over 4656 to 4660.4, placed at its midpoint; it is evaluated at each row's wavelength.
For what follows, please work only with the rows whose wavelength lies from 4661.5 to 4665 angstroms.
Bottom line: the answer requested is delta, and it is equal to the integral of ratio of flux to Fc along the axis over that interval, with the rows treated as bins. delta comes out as 3.6 angstroms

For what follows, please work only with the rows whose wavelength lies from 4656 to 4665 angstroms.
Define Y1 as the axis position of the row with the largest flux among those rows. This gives 4663.09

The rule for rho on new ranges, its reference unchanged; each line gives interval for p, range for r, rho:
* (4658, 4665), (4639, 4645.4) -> 1.00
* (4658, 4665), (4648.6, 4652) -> 1.24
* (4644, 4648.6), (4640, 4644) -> 0.97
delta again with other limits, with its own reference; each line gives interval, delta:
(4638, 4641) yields 3.0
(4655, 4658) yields 3.0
